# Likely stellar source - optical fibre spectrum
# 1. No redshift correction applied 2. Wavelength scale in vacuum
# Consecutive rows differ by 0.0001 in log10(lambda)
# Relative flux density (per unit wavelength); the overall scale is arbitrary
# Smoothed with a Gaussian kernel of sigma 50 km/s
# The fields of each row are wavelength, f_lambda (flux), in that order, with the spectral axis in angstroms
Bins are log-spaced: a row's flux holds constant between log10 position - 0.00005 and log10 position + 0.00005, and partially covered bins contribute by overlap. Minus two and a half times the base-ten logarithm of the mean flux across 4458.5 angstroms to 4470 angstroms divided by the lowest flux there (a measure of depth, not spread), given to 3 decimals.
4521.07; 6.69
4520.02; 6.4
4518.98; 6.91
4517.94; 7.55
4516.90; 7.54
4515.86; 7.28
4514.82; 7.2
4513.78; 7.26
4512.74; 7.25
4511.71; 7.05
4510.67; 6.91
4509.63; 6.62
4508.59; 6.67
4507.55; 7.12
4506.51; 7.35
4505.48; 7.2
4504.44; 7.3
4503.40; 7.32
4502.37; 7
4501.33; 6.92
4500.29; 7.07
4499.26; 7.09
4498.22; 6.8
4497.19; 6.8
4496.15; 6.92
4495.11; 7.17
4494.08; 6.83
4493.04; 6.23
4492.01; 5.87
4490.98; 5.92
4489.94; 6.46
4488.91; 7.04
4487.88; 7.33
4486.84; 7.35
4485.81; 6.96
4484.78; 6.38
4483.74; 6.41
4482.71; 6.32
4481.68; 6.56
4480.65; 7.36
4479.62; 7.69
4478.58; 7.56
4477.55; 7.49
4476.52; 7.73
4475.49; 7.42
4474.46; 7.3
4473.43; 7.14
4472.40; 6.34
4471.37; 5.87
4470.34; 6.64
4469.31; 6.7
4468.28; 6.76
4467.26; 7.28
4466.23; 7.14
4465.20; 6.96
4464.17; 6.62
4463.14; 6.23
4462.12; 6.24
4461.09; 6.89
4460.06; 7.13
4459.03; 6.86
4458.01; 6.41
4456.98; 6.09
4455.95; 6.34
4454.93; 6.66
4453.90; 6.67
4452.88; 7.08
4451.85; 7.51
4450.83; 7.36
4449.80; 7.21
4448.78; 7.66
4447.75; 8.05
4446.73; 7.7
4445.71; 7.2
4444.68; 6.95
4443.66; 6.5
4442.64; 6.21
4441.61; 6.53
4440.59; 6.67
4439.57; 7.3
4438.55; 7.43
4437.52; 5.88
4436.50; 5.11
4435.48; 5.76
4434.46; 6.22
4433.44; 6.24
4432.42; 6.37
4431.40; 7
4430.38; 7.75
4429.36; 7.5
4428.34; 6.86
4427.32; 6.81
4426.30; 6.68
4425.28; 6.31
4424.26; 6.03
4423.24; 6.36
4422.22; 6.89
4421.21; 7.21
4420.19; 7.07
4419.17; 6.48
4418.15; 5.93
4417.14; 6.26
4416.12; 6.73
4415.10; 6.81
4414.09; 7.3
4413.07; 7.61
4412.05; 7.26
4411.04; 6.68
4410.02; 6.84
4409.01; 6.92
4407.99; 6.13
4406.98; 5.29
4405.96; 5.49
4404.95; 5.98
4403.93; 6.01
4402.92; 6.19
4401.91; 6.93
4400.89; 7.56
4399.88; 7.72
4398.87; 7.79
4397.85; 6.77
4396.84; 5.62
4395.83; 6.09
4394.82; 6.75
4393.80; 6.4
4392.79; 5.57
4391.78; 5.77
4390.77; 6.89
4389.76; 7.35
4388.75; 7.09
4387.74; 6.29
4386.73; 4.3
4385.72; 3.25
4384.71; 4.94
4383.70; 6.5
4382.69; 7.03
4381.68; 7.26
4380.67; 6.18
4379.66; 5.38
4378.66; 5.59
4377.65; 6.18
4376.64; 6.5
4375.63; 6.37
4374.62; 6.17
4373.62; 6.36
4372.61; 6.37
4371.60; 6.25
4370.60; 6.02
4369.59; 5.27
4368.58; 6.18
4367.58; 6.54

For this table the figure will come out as -0.095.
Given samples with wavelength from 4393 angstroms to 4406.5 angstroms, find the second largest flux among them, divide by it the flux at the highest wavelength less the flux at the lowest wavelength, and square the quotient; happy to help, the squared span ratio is 0.014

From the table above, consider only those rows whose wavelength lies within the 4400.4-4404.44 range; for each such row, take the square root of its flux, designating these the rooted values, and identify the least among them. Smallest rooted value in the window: 2.5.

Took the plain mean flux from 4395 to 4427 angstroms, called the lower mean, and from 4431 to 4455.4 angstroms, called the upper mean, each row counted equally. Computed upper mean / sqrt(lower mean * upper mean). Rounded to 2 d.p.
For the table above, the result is 1.01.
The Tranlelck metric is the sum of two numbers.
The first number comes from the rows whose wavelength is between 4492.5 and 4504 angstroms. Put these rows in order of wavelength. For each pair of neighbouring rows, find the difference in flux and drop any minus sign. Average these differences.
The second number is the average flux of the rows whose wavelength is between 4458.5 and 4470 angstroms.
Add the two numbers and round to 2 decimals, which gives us 7.02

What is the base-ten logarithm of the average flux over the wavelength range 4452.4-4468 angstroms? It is 0.827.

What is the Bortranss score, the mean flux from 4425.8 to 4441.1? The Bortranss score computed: 6.6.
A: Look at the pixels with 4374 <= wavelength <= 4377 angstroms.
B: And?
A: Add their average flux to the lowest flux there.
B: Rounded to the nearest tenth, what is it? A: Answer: 12.5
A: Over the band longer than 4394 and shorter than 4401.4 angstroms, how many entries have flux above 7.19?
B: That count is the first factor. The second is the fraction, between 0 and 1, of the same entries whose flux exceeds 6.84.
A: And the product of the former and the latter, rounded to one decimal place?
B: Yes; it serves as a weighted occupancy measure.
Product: 1.3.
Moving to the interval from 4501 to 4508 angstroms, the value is 4.0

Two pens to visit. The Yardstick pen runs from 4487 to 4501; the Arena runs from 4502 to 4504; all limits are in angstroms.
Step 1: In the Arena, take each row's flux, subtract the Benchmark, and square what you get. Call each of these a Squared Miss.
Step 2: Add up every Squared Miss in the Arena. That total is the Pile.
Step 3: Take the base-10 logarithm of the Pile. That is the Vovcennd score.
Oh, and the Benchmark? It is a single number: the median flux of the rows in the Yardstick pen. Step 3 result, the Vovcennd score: -0.57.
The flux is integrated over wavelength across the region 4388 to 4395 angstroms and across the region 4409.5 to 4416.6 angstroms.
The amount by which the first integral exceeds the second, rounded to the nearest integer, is -4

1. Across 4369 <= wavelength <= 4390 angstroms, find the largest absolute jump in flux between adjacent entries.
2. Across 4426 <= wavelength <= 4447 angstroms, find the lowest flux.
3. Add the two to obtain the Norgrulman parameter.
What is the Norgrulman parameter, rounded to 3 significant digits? 7.10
